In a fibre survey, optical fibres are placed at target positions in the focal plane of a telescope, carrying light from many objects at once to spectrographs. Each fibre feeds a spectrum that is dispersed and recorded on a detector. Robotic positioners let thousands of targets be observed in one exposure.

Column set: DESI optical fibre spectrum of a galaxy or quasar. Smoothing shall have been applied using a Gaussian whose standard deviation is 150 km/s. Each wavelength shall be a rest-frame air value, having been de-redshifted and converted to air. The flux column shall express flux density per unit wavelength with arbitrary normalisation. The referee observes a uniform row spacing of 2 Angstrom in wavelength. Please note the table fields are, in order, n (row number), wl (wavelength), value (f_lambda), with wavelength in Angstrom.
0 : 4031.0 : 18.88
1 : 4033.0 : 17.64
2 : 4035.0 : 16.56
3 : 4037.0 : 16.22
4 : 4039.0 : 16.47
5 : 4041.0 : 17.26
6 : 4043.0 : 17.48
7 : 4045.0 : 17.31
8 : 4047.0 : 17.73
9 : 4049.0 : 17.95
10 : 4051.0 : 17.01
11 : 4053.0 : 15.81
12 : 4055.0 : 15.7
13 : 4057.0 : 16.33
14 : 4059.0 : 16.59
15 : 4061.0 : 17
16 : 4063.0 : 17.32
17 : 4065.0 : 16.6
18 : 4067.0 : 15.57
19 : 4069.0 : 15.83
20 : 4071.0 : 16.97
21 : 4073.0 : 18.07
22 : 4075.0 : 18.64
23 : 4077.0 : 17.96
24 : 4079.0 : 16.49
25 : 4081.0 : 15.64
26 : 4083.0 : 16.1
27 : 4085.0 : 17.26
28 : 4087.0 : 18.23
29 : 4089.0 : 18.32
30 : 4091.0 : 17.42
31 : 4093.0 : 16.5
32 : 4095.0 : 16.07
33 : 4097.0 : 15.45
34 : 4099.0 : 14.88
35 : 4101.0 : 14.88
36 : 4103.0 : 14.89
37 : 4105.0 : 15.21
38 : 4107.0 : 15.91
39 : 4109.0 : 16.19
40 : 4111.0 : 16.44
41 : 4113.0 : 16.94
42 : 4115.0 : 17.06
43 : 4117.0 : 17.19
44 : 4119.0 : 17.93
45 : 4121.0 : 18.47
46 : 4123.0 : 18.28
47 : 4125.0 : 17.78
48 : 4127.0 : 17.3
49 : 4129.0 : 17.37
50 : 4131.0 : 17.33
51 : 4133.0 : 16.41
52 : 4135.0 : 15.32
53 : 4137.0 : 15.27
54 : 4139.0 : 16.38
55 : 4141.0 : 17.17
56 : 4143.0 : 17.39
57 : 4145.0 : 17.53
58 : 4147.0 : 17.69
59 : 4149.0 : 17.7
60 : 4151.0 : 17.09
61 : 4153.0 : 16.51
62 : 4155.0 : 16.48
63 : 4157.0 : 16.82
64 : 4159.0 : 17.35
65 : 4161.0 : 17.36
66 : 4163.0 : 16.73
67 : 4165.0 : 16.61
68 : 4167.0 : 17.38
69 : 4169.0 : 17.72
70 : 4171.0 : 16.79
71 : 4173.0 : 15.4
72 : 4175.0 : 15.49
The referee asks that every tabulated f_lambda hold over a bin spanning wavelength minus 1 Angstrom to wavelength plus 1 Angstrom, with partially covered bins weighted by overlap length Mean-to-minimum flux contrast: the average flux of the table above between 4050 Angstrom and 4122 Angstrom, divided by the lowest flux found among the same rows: 1.12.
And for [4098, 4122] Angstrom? 1.10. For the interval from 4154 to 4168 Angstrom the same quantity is 1.03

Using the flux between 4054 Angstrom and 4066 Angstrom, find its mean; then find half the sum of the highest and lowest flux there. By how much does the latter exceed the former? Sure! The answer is -0.08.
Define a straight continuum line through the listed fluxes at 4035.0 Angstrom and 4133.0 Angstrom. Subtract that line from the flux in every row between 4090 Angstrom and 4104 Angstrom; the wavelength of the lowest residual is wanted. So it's 4099.0 Angstrom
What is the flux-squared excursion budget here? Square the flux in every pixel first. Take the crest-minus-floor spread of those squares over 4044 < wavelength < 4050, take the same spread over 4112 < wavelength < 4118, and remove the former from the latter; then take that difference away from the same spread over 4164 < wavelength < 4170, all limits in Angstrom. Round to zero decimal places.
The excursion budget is 52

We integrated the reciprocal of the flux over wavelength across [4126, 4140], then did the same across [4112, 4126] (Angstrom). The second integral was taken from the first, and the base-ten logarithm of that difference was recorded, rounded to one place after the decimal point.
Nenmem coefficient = -1.2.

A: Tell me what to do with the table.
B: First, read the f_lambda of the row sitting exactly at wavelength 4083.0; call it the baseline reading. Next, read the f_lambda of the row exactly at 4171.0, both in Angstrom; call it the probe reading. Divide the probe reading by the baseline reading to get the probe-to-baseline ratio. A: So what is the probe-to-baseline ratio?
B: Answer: 1.04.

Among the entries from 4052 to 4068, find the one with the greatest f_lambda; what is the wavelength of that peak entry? 4063.0 Angstrom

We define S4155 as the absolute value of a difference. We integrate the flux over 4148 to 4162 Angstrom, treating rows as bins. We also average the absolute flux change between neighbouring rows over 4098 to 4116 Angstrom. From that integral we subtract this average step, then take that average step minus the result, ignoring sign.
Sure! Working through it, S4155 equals 238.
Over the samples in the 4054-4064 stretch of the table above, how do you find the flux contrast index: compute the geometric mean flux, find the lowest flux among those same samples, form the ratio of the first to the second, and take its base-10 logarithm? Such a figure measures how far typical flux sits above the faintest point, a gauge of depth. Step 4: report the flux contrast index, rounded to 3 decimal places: 0.024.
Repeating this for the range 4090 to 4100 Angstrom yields 0.033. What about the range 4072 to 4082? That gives 0.044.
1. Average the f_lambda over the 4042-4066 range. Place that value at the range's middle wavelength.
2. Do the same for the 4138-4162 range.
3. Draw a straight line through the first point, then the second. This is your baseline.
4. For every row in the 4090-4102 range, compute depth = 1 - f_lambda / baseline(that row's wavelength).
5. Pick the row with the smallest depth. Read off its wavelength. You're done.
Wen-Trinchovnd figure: 4091.0 Angstrom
